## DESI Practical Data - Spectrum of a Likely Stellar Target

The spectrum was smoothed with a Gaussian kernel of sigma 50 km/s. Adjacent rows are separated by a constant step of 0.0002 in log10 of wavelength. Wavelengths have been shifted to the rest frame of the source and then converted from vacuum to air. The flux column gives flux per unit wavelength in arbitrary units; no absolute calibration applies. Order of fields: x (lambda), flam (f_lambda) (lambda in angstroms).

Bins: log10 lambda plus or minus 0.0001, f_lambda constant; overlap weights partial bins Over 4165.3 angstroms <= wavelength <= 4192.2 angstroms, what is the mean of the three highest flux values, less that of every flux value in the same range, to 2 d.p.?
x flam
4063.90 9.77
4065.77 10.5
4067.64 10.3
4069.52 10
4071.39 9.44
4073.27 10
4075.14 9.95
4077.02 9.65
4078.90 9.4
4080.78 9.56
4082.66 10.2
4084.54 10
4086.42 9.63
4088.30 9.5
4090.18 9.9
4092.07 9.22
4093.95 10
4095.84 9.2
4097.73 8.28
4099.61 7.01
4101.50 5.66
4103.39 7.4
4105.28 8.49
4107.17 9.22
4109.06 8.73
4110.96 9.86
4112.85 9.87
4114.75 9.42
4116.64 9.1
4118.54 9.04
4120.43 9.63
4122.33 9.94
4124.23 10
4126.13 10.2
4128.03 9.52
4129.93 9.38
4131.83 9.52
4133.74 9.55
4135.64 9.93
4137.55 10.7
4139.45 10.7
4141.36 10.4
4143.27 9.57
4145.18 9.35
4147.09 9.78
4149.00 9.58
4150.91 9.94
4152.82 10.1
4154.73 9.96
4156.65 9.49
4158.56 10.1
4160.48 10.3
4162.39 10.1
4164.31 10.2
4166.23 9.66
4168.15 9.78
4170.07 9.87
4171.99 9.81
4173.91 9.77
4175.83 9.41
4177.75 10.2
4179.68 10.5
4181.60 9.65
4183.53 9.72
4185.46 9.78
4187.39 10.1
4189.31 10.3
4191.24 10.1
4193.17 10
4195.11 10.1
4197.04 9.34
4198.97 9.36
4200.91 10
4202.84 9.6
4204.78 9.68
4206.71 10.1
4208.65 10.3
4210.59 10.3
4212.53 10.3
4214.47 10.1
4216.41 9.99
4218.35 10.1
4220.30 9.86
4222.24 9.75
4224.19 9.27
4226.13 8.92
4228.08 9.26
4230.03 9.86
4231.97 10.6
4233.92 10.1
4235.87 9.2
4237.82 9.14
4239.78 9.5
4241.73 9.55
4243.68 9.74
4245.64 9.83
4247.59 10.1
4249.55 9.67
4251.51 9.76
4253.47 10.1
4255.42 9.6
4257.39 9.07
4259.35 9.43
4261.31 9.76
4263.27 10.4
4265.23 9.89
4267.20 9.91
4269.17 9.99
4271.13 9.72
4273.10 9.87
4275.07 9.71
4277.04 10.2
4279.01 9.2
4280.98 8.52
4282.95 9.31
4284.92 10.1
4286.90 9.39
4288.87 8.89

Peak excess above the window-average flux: 0.43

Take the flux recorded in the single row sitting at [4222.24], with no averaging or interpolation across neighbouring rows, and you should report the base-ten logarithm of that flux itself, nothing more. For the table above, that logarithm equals 0.99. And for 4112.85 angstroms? 0.99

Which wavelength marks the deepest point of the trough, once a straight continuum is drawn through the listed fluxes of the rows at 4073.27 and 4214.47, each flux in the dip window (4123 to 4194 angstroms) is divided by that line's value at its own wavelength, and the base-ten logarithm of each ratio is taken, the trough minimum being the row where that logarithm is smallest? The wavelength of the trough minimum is 4145.18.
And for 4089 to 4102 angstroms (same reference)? 4101.50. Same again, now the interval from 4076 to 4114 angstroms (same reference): 4101.50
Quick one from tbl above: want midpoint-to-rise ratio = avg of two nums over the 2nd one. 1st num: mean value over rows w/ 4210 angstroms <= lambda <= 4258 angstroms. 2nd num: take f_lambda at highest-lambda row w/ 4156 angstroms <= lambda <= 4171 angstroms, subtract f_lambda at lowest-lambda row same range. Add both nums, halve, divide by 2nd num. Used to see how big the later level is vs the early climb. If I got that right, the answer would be 13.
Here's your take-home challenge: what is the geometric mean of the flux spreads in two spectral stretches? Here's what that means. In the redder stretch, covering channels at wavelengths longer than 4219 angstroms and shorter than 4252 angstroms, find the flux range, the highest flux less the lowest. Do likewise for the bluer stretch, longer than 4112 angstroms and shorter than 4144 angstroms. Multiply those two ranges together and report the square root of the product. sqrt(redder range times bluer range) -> 1.67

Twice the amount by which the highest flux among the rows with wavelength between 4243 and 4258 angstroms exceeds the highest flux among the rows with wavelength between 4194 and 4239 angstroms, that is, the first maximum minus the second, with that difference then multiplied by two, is -1.0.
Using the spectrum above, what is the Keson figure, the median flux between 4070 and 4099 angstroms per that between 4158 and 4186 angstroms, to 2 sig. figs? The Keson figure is 0.98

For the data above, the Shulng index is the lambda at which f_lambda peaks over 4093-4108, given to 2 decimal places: 4093.95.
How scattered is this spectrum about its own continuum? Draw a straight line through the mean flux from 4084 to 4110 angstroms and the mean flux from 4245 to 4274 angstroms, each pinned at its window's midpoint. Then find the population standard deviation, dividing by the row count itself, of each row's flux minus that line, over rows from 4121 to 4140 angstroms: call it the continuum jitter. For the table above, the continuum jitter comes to 0.44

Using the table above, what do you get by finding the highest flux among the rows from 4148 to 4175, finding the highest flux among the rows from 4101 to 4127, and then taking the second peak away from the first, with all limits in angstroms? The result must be 0.1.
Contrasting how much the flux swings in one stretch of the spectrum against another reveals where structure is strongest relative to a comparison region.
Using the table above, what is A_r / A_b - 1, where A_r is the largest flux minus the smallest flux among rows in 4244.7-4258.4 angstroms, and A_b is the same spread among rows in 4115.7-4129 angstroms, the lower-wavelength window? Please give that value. -0.1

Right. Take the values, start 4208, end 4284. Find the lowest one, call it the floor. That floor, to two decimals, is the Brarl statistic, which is 8.52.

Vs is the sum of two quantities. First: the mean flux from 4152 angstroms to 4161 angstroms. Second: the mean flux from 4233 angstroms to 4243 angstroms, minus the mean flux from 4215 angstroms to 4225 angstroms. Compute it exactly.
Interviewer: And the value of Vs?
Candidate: 9.7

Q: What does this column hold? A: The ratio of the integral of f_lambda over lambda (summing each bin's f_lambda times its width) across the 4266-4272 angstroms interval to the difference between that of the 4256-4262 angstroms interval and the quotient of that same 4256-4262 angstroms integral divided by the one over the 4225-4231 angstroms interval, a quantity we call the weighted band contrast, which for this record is 1.07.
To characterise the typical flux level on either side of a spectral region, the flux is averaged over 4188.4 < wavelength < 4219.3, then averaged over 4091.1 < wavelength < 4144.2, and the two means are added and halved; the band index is 9.62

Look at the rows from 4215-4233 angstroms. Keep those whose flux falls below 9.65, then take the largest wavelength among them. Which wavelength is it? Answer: 4228.08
